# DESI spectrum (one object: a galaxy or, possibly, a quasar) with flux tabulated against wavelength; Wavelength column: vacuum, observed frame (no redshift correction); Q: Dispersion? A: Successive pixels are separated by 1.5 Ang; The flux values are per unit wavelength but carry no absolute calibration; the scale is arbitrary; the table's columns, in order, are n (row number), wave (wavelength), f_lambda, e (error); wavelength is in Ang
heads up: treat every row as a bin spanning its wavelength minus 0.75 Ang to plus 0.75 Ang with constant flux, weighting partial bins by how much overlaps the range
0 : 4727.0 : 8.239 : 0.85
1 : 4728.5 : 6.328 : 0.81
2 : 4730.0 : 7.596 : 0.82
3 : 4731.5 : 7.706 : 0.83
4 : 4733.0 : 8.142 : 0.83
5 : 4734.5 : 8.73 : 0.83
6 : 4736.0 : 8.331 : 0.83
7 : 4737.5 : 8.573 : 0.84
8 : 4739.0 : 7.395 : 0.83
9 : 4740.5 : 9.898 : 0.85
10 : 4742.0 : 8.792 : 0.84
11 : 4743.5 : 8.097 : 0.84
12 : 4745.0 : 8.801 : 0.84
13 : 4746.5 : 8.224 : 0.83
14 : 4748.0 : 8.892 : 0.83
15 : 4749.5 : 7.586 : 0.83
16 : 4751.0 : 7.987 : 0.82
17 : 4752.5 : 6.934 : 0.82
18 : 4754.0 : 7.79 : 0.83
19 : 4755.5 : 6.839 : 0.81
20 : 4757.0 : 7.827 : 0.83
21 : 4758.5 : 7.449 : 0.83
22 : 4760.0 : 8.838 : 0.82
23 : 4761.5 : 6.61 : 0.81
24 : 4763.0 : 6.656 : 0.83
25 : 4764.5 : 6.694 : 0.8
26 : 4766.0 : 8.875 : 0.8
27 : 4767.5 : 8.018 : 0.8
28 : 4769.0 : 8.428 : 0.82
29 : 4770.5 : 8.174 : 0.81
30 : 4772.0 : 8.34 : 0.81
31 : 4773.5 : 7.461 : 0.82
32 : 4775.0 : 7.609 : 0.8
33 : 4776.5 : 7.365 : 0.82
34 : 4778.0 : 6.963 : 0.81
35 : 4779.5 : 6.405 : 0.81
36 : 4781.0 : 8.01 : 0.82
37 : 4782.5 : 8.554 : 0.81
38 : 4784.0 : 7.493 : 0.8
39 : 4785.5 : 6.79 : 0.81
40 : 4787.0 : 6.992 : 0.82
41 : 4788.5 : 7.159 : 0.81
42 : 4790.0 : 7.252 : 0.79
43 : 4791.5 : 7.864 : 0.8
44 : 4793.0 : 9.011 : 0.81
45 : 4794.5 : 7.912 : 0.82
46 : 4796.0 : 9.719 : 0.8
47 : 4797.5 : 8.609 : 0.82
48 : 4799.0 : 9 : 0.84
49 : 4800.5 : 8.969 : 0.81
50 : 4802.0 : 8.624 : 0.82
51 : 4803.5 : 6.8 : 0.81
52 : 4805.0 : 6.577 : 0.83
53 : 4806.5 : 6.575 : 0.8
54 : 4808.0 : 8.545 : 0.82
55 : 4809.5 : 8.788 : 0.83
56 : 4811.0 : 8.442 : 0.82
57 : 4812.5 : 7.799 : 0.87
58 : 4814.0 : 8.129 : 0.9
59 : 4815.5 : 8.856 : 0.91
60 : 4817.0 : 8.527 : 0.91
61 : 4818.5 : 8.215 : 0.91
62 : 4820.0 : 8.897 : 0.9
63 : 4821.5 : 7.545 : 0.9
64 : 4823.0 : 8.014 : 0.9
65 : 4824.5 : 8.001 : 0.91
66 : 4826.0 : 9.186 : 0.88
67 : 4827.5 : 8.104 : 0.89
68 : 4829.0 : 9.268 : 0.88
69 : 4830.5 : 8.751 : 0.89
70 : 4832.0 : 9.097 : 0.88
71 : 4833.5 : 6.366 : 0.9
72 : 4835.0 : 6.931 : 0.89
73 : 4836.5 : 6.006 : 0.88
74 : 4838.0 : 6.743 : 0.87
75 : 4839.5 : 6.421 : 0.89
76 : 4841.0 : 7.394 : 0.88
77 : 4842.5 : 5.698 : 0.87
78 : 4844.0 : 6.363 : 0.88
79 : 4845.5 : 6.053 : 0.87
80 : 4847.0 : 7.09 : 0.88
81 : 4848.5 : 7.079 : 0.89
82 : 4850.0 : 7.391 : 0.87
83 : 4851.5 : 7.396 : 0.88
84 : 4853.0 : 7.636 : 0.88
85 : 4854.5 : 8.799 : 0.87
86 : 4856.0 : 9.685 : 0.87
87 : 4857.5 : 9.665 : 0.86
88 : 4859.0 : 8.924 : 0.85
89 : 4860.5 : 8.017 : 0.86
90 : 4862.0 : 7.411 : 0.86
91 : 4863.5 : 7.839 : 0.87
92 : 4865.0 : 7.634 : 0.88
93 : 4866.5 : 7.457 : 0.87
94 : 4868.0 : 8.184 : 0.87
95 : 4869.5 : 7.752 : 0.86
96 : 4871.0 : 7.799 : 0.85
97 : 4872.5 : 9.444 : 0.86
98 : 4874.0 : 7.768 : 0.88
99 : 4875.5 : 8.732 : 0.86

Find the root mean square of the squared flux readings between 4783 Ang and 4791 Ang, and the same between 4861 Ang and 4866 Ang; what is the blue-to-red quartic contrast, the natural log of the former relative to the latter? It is -0.13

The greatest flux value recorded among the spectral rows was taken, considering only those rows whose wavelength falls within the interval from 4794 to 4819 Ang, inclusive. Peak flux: 9.719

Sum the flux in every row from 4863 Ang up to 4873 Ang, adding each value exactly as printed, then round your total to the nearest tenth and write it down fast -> 56.1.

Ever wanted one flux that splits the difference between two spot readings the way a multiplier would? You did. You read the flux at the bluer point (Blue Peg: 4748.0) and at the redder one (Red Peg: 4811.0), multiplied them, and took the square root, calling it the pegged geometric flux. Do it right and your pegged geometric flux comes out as 8.66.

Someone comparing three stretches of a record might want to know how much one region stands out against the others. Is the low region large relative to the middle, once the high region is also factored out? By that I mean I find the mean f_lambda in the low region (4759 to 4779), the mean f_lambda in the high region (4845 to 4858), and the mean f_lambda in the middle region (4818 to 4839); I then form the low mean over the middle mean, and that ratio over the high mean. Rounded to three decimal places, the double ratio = 0.123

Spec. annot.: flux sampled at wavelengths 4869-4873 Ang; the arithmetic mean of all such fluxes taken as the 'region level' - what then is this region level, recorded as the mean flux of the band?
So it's 8.3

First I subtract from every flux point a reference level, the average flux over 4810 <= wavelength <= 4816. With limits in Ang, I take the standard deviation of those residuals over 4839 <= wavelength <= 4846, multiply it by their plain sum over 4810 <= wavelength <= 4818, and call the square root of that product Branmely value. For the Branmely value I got 0.4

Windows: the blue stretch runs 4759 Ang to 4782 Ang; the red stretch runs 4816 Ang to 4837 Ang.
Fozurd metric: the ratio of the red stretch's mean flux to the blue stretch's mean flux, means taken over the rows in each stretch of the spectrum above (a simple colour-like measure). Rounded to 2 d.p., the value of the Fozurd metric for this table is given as 1.06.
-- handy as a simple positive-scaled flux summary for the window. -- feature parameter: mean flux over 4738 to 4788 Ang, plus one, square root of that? 2.96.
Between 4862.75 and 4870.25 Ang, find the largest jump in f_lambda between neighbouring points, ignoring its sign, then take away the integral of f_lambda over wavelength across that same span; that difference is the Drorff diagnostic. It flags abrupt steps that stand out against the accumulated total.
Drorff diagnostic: -58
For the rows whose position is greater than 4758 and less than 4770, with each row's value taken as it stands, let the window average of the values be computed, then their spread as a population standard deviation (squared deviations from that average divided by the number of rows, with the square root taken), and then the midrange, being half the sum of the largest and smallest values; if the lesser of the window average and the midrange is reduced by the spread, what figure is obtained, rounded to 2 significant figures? 6.8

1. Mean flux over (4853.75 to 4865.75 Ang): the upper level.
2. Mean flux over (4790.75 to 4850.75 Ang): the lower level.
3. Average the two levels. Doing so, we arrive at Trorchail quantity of 8.17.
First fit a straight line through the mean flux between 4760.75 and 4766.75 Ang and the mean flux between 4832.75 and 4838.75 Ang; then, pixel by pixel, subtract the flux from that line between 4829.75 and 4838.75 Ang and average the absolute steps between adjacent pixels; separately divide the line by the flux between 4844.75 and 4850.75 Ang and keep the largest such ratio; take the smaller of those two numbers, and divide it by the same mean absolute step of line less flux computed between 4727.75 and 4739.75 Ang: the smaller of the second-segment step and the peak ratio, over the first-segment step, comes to 1.7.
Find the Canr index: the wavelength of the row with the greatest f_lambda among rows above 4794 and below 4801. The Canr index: 4796.0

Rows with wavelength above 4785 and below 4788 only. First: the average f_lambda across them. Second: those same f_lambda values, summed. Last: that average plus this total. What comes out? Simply 20.7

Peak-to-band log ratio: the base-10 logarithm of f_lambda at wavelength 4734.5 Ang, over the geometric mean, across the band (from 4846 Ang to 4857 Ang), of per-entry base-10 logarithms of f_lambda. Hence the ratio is 1.06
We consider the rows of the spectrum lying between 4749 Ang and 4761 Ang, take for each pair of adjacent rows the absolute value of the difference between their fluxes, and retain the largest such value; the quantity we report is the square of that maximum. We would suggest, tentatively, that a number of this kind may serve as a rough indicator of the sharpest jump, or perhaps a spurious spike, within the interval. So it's 1.9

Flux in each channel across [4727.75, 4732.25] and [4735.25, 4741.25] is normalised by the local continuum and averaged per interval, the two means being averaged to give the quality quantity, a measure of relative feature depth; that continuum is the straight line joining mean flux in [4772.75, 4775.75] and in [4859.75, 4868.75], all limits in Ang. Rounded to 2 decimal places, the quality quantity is 1.06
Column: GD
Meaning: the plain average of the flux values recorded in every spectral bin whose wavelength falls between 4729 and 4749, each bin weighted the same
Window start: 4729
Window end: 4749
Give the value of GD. 8.4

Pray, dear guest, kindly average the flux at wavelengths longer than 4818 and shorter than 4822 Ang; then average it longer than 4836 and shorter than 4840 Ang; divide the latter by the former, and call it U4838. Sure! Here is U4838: 0.78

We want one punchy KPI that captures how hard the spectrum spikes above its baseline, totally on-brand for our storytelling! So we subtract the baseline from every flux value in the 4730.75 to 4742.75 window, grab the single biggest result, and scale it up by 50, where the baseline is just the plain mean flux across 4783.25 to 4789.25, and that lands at 139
